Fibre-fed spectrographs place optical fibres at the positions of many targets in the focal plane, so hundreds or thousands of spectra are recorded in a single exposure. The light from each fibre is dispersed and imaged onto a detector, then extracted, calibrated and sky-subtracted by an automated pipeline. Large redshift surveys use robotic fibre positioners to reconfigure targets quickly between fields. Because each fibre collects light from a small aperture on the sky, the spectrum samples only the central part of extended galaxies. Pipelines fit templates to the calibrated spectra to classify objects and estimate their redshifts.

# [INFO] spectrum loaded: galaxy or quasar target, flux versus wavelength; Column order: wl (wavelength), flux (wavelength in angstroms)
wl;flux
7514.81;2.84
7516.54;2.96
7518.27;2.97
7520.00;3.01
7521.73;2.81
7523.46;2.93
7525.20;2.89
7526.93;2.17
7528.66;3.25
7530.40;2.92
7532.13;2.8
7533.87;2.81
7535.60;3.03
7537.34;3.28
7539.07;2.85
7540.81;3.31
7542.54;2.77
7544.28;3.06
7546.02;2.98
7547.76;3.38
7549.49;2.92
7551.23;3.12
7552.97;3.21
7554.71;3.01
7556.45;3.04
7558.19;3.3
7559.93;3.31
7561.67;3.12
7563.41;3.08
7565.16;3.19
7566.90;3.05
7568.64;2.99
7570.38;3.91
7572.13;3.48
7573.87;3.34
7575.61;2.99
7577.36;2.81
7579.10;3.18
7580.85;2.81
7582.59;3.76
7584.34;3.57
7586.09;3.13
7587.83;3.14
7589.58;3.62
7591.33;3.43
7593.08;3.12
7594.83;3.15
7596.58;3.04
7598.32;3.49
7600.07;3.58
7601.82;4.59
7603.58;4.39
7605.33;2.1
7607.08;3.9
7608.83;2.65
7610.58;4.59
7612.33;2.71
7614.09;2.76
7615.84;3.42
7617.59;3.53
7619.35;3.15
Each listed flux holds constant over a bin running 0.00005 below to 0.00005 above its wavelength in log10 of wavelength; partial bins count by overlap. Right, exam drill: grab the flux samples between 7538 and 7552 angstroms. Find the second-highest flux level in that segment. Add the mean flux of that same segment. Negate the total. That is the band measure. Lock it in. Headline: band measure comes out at -6.36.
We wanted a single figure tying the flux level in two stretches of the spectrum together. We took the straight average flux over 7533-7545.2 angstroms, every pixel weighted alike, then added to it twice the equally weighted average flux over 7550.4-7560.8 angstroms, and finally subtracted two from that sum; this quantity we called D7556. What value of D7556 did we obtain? 7.35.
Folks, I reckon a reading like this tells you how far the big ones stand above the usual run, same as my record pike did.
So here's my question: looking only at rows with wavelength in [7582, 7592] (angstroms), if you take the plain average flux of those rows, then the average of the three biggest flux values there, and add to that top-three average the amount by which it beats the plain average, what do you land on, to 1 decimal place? 3.9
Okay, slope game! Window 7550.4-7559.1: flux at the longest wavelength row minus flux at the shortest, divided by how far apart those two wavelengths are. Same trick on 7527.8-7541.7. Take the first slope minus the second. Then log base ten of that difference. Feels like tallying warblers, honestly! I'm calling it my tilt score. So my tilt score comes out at -1.7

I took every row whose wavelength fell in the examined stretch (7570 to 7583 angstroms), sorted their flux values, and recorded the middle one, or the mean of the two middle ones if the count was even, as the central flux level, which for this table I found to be 3.26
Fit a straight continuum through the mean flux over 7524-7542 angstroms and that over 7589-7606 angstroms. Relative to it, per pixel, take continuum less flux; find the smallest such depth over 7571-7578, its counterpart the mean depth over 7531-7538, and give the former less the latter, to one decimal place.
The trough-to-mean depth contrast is -0.2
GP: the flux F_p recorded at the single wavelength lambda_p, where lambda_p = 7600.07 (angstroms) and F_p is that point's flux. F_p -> 3.58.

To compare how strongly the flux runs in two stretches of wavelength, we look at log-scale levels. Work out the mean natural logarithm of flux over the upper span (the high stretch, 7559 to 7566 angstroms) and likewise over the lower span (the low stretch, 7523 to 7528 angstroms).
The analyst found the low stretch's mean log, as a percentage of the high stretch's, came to 84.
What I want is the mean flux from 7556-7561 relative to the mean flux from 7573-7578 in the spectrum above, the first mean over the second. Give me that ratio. 1.06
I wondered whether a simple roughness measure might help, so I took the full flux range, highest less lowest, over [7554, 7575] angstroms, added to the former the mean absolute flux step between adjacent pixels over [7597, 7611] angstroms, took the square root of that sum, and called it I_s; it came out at 1.5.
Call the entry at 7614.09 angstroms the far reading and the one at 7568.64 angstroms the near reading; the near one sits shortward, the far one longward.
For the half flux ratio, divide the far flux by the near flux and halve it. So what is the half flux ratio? 0.46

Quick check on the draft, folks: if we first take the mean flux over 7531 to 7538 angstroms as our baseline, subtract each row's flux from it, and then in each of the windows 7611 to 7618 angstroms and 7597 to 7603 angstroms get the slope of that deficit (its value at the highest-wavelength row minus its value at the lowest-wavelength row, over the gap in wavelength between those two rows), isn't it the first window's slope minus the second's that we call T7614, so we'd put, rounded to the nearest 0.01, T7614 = 0.16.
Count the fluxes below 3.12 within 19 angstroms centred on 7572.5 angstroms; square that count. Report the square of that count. 36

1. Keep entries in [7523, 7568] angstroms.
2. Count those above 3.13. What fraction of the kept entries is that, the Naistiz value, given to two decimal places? 0.31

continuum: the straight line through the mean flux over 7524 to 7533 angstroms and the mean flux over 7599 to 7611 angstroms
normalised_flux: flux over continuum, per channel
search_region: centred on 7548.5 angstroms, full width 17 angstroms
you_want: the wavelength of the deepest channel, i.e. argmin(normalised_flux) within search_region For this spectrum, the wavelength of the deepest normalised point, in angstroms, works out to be 7542.54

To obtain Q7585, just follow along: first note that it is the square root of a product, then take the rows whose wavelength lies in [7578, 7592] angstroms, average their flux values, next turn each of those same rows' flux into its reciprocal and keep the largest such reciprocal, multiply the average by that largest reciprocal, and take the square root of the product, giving 1.09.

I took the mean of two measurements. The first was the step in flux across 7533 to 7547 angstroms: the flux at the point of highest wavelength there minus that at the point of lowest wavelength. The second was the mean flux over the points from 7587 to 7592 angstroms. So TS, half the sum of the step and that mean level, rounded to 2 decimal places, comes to 1.78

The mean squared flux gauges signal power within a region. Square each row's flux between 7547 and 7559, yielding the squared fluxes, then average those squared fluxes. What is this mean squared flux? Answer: 9.9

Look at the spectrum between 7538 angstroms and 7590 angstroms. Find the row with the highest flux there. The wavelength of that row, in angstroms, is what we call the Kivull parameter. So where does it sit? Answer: 7570.38 angstroms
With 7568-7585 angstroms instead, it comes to 7570.38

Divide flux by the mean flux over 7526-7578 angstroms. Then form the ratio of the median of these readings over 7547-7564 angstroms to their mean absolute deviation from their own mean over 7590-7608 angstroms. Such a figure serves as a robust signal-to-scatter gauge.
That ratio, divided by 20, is 0.31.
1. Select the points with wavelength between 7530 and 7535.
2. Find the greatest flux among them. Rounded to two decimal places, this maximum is 2.92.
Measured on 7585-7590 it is 3.62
